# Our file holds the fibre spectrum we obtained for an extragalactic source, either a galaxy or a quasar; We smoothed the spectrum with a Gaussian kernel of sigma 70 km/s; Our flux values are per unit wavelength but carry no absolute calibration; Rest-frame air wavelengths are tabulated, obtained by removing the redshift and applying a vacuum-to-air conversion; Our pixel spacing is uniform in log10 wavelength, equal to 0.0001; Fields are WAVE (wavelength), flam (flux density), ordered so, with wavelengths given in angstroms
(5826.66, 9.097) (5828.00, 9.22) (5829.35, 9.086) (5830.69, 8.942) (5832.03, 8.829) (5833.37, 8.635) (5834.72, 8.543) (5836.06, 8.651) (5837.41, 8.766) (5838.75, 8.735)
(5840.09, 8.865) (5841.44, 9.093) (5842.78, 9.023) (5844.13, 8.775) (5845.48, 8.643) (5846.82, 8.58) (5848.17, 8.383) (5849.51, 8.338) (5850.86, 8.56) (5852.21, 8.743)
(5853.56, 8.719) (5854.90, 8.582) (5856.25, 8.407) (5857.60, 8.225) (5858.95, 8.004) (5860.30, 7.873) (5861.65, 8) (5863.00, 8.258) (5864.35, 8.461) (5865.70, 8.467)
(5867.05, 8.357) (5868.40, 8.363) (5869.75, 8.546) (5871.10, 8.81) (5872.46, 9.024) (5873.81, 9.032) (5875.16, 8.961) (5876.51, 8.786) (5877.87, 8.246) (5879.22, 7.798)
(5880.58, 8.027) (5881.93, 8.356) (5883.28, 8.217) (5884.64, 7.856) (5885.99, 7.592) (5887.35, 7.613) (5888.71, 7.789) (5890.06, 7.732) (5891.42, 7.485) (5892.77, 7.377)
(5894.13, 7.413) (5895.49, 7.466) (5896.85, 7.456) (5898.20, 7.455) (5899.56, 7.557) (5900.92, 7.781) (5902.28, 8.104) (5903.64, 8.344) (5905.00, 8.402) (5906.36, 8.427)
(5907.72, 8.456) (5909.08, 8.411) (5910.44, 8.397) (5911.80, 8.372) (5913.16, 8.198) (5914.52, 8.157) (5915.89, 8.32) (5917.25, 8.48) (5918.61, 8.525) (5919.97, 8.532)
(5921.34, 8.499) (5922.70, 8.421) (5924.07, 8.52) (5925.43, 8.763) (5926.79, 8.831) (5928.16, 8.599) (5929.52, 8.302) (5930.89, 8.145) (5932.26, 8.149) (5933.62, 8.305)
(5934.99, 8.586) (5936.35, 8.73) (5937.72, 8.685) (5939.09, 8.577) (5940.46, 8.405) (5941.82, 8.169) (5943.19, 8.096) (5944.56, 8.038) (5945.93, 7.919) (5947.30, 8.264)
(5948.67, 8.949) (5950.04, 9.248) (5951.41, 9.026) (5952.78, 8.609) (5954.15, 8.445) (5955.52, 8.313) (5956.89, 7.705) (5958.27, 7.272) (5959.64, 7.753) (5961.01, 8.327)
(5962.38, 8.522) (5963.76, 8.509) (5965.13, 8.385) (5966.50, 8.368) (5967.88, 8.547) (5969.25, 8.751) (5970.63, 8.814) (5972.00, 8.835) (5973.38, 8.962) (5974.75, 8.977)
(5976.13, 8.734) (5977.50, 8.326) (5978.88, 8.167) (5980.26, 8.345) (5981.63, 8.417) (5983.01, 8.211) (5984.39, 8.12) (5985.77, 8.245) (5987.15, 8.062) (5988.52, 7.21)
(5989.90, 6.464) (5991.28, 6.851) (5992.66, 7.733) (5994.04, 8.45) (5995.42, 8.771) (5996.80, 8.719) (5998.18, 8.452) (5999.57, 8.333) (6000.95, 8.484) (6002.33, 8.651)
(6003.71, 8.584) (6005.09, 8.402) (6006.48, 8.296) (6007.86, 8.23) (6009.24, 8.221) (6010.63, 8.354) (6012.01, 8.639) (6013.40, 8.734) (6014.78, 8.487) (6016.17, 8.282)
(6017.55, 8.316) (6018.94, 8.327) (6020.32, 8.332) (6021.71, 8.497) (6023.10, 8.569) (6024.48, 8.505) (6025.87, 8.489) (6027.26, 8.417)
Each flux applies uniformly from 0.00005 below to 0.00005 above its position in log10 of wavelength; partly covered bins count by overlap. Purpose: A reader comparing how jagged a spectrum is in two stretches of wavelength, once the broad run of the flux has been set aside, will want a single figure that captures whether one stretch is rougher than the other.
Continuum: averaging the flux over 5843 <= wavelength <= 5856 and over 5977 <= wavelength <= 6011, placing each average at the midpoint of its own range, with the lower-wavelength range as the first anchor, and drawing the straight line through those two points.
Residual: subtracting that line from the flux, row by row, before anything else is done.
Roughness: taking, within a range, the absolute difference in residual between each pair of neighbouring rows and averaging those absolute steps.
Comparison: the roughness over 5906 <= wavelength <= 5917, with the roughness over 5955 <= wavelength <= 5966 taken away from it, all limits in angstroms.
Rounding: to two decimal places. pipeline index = -0.28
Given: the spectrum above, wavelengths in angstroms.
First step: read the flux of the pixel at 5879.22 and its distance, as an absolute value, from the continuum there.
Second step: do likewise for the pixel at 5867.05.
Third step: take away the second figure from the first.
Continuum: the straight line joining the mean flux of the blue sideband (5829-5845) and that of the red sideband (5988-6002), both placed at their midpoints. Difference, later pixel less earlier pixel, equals 0.49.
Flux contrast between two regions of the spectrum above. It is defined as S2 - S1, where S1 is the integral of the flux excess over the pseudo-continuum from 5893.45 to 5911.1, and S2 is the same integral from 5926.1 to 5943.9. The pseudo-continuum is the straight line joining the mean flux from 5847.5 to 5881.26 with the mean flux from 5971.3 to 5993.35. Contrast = 10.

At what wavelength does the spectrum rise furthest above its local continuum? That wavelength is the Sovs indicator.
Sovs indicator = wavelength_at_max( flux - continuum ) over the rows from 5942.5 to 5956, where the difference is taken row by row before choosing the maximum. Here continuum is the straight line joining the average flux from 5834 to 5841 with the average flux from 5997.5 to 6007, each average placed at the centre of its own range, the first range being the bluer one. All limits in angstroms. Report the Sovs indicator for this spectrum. 5950.04 angstroms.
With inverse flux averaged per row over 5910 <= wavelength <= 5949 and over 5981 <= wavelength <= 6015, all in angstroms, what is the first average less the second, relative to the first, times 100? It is -3.0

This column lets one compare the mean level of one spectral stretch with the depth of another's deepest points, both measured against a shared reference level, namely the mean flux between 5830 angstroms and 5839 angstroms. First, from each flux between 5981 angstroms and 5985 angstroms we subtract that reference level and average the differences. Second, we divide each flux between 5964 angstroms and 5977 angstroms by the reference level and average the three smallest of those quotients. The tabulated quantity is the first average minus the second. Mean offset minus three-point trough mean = -1.45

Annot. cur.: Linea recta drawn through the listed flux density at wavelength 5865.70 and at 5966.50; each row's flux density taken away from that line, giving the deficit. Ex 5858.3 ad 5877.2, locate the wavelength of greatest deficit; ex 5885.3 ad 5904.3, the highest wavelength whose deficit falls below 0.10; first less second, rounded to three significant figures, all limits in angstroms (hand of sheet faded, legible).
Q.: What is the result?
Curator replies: -43.3 angstroms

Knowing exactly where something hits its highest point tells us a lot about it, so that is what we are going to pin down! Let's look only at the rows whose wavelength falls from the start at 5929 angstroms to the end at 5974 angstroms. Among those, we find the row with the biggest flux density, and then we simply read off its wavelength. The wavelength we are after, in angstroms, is 5950.04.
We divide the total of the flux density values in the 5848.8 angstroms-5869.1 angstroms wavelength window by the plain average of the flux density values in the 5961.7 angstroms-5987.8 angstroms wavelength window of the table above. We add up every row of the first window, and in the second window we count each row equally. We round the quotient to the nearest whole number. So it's 15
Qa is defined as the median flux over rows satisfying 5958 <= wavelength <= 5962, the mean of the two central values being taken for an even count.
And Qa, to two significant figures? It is 7.8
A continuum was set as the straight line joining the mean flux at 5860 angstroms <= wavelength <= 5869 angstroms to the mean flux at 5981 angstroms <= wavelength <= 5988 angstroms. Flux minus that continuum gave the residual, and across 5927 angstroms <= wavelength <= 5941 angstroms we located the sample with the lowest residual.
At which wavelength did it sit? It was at 5930.89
